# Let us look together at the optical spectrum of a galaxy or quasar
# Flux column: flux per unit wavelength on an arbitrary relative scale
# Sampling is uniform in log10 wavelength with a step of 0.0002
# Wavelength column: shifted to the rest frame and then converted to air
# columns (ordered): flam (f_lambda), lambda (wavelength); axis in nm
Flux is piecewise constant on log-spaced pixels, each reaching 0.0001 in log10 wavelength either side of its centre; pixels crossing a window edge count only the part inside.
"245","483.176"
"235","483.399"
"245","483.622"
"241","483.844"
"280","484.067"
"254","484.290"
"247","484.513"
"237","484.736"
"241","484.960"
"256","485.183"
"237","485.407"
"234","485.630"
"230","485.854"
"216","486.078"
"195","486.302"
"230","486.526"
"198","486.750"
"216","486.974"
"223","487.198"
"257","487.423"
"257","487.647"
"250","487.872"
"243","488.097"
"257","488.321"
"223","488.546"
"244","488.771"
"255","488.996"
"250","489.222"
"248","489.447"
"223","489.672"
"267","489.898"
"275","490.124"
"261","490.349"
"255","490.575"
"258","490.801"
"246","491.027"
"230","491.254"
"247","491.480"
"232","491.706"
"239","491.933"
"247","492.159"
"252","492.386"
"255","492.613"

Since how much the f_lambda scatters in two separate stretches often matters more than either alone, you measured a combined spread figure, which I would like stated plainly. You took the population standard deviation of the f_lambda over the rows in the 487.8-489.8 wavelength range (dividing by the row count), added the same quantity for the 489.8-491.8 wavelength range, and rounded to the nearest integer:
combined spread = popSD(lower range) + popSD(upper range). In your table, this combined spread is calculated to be 26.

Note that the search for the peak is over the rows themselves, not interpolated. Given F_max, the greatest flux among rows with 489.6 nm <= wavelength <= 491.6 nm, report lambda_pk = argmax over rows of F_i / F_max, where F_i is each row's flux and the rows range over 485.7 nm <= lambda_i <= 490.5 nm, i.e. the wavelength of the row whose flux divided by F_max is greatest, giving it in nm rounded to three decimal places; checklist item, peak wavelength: 490.124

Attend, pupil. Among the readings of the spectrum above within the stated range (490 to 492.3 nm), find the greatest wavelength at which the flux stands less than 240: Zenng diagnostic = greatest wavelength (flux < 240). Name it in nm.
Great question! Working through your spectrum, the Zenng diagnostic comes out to 491.933 nm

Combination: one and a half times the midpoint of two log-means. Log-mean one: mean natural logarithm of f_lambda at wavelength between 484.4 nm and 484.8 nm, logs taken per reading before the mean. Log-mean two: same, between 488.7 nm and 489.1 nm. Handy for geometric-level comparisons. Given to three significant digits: 8.26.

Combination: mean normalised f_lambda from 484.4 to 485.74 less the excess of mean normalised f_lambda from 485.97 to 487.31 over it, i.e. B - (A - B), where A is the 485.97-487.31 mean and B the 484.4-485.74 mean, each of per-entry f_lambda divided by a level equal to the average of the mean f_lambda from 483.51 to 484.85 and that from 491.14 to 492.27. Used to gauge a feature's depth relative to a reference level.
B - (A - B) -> 1.11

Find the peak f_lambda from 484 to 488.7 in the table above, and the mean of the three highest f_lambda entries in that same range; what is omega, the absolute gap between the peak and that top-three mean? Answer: 15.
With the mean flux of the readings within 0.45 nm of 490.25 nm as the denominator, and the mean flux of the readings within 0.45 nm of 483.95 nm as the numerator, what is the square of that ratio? 0.93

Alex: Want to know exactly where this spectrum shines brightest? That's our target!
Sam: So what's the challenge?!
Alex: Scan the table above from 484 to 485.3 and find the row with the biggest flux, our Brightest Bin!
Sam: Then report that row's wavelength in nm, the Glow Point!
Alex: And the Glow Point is 484.067 nm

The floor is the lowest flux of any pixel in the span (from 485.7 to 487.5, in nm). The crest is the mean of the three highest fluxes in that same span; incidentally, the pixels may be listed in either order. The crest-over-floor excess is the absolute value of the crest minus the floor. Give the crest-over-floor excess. 44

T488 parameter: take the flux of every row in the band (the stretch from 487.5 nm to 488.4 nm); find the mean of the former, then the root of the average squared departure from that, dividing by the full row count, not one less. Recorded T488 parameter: 5.8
